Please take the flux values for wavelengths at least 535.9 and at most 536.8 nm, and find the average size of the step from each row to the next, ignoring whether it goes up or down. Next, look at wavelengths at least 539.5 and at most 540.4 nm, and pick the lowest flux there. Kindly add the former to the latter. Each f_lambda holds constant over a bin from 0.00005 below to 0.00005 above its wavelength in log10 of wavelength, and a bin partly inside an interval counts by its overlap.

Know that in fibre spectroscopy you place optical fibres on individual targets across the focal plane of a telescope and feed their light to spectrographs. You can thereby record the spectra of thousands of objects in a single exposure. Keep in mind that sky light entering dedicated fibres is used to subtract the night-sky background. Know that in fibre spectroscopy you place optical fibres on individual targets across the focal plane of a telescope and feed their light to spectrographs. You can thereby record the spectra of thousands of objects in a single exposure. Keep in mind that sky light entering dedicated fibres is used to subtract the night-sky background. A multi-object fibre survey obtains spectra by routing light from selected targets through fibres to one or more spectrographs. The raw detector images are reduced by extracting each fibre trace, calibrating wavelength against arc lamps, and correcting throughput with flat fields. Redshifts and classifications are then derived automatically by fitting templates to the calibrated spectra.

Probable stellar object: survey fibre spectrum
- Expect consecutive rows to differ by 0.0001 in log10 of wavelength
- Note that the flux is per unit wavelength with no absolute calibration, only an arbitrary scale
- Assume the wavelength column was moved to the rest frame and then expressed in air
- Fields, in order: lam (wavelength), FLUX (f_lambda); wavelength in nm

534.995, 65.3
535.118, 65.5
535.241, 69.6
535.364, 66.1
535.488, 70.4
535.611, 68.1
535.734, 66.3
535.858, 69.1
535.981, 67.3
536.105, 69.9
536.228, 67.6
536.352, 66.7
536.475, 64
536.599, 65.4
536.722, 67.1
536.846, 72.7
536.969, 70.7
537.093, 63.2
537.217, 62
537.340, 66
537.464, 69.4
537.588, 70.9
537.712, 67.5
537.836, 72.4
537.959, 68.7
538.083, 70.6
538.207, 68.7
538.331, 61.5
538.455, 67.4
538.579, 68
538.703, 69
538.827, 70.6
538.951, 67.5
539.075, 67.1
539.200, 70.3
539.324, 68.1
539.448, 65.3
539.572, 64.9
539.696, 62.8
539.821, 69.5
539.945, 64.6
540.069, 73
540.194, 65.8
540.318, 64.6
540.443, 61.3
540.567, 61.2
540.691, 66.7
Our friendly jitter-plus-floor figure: 64.7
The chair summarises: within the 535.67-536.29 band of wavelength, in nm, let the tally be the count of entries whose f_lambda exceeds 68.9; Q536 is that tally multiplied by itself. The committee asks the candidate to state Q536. 4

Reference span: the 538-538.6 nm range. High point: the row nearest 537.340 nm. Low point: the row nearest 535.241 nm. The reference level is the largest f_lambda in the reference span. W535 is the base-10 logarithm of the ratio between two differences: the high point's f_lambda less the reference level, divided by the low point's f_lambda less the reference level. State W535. 0.7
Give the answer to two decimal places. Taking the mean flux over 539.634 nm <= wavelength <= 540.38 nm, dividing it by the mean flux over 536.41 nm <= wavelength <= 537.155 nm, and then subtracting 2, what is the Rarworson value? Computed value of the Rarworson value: -1.01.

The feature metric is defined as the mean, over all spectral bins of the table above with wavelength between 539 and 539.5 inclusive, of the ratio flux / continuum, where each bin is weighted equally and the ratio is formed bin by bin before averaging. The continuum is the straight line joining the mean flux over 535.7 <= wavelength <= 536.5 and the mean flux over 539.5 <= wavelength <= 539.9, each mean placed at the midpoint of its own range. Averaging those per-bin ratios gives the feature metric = 1.027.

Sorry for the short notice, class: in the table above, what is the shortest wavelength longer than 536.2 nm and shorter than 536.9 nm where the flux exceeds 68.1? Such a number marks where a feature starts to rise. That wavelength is 536.846 nm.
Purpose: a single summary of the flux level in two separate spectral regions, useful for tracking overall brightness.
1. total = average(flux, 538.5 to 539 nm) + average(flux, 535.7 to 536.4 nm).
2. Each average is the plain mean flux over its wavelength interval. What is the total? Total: 136.6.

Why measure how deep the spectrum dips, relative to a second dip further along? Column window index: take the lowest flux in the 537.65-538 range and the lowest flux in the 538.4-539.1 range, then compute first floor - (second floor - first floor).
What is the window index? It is 68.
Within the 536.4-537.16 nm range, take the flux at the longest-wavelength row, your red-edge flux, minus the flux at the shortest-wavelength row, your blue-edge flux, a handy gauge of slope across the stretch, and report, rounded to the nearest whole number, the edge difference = -1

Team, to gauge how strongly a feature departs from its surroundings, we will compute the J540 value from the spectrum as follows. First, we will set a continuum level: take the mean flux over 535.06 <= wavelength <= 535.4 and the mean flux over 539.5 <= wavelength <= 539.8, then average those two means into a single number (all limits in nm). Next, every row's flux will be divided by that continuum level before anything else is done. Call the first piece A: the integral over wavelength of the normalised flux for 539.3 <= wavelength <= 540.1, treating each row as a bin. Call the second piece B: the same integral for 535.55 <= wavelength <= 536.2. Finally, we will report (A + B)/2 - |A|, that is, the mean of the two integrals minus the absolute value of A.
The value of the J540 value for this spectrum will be -0.1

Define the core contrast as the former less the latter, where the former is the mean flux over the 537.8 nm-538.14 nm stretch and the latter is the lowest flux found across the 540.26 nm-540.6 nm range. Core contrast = 9.4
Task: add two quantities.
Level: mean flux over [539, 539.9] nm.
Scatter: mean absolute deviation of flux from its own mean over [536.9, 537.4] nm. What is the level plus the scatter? 69.7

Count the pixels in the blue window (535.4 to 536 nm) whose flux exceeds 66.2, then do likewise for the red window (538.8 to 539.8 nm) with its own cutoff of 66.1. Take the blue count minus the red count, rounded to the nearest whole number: 0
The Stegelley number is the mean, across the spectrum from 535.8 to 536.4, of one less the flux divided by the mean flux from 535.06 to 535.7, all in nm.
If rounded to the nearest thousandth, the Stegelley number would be -0.003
